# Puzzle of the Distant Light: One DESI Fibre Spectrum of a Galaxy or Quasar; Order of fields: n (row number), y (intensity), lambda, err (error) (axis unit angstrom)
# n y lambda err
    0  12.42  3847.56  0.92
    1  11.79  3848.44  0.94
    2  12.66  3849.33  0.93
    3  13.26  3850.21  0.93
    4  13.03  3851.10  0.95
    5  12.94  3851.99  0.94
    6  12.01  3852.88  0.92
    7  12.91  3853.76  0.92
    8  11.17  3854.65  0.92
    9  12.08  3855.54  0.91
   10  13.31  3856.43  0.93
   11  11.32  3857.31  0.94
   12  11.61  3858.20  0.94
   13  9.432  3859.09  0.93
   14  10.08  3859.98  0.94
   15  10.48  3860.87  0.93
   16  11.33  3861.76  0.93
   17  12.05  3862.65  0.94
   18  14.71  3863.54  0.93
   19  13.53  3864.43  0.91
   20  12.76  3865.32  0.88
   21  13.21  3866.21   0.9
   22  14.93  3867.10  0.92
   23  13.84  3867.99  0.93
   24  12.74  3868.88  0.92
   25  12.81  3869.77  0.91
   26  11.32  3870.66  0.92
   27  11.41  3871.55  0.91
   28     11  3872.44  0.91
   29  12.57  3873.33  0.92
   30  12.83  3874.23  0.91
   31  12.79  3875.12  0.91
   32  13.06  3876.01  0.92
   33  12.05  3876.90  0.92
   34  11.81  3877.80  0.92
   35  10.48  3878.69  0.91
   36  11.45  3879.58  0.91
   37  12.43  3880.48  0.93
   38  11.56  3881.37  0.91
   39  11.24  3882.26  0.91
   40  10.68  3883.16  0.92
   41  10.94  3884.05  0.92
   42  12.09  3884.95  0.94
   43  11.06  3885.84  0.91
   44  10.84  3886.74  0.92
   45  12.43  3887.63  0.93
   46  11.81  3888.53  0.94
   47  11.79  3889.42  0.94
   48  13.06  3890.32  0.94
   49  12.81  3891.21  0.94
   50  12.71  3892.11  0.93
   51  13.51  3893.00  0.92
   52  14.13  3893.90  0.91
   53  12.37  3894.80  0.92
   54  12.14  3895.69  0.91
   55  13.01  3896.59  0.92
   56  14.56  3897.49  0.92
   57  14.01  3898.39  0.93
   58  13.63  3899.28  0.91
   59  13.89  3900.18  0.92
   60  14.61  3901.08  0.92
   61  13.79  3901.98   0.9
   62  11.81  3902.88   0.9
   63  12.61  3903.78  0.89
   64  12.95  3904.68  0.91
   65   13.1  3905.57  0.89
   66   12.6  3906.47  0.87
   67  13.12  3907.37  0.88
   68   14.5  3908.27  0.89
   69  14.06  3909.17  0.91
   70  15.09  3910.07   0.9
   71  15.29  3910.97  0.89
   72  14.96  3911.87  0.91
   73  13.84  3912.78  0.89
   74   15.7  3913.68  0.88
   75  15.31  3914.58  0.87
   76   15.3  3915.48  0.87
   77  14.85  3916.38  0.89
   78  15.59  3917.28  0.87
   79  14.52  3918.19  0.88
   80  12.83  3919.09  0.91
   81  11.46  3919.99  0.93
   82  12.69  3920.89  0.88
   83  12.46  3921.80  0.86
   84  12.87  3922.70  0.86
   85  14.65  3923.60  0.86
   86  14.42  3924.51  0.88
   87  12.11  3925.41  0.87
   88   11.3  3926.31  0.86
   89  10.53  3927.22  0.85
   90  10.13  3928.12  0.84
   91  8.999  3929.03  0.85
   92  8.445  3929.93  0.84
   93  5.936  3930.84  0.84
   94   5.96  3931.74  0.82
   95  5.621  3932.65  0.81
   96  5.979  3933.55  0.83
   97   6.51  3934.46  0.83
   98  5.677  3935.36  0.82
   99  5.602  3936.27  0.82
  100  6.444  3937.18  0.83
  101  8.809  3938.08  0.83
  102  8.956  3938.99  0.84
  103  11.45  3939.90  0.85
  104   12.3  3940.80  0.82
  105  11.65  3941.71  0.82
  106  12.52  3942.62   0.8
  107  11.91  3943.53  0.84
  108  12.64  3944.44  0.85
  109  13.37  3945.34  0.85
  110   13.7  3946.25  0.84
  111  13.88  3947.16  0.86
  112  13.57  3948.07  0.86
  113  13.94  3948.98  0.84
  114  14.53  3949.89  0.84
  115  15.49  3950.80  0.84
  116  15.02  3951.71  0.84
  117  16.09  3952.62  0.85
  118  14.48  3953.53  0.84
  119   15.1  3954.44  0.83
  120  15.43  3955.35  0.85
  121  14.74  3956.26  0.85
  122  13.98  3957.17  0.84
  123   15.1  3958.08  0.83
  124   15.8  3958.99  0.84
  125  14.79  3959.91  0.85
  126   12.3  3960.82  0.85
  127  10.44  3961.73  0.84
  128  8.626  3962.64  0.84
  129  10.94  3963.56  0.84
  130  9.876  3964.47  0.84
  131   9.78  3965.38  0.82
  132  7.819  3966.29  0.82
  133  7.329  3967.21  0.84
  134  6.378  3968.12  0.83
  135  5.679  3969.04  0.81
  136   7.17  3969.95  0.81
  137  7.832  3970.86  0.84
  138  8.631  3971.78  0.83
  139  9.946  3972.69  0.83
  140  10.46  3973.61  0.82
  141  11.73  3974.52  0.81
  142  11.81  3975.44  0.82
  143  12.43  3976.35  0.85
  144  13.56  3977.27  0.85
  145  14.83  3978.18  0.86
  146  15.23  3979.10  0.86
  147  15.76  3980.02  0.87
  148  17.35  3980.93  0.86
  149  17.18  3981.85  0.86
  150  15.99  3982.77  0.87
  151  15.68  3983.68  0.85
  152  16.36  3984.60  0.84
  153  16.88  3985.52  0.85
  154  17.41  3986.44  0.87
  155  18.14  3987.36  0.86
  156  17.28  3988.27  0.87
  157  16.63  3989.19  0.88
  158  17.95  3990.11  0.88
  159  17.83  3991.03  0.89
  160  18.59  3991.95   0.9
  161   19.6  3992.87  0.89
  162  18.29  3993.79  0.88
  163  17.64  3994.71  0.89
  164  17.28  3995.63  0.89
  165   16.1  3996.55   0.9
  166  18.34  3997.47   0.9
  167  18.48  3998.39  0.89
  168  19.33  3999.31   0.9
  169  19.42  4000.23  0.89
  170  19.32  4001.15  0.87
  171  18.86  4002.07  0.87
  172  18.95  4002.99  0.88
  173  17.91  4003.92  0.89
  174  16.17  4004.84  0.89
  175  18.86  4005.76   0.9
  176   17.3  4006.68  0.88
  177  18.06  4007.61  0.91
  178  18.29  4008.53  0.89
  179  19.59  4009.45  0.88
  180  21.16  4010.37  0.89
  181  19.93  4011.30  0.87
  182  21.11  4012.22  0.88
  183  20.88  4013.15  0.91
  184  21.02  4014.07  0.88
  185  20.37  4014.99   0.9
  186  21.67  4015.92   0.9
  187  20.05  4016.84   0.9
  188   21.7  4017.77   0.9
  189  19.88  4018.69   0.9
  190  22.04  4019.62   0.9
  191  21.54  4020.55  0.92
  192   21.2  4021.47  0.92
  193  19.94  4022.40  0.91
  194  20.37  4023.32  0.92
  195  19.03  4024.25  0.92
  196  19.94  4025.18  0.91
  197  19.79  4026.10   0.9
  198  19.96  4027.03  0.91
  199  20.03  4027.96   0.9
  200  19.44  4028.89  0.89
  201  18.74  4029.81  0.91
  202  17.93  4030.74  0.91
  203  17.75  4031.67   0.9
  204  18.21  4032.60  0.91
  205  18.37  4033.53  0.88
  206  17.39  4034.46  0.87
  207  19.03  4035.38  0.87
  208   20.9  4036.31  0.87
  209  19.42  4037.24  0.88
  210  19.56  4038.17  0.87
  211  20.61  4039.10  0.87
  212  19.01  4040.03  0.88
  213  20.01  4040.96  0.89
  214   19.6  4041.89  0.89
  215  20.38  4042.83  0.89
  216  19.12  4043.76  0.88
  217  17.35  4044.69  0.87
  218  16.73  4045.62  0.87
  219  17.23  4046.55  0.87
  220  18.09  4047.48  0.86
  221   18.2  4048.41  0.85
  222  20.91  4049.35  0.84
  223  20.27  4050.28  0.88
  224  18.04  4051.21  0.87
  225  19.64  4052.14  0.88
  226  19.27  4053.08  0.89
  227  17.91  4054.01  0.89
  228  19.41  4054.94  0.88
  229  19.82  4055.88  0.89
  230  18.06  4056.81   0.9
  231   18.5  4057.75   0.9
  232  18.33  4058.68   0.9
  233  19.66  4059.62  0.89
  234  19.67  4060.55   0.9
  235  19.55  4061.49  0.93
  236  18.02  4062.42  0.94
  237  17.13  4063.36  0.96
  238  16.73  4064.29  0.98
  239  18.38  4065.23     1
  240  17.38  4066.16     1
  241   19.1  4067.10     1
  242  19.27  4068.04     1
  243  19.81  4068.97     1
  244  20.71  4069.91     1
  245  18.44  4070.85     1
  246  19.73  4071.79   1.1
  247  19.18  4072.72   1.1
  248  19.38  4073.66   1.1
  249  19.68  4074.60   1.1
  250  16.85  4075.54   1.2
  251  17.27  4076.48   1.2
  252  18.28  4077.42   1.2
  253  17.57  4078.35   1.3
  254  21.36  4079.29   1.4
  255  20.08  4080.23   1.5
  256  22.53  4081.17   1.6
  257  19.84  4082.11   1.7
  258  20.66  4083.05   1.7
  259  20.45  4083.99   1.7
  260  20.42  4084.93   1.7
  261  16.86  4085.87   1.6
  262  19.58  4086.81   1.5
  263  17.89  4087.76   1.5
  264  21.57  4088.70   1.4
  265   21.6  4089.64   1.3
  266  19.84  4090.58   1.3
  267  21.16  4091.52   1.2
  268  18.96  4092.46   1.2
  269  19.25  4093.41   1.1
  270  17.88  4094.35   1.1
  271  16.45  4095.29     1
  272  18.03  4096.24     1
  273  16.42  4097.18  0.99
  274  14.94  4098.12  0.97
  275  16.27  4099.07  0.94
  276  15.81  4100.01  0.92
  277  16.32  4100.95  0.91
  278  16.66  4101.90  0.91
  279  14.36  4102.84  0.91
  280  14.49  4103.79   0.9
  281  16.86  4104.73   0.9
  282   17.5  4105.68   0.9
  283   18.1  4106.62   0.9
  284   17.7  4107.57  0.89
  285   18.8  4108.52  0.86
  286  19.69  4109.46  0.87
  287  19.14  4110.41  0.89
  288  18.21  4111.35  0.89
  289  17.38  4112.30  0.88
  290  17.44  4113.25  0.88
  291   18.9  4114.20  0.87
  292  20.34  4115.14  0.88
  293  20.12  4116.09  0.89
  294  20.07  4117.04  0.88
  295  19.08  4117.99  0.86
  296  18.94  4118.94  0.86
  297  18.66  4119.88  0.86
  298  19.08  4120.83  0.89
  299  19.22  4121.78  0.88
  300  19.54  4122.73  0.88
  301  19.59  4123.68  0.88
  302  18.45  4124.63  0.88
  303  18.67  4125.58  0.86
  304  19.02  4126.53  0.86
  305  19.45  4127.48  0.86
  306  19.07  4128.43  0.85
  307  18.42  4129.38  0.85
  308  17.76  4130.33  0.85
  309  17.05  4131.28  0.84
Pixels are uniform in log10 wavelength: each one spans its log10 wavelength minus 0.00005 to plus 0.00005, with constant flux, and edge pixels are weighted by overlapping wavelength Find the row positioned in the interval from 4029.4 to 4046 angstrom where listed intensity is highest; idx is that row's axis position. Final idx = 4036.31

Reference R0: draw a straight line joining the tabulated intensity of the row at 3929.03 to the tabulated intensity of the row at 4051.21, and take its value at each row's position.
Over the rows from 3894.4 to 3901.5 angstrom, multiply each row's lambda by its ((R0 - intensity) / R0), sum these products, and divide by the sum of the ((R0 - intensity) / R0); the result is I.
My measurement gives 3898.1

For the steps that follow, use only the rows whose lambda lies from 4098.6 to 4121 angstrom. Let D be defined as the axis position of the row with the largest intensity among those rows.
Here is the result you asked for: 4115.14 angstrom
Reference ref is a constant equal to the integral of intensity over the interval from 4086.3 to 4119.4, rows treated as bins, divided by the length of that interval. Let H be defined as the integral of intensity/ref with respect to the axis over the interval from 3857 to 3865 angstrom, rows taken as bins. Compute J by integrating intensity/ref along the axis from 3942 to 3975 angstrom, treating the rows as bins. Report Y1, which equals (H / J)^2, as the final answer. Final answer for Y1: 0.1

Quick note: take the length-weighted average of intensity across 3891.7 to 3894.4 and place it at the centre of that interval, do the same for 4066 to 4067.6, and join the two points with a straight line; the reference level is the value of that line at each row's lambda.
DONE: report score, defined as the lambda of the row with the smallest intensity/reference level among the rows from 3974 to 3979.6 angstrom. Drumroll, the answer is 3974.52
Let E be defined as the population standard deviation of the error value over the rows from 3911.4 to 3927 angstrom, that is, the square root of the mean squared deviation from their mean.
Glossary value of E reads 0.020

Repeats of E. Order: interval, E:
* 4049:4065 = 0.033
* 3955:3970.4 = 0.013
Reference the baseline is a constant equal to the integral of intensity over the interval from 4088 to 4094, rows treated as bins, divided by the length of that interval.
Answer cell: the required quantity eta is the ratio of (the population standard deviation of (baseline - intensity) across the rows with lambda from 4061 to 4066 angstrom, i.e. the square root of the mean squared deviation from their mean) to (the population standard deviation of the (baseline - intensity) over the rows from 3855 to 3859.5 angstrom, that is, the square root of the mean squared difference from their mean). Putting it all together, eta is 0.8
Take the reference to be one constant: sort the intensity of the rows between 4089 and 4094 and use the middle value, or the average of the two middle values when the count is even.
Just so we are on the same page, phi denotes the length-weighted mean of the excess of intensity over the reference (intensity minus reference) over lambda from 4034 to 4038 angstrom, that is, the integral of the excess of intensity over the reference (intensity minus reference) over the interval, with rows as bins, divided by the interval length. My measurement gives -1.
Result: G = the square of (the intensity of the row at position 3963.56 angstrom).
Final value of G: 120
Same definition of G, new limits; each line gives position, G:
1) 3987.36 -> 329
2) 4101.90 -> 278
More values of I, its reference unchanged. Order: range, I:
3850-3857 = 3853.1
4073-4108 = 4097.6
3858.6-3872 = 3865.3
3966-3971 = 3968.6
